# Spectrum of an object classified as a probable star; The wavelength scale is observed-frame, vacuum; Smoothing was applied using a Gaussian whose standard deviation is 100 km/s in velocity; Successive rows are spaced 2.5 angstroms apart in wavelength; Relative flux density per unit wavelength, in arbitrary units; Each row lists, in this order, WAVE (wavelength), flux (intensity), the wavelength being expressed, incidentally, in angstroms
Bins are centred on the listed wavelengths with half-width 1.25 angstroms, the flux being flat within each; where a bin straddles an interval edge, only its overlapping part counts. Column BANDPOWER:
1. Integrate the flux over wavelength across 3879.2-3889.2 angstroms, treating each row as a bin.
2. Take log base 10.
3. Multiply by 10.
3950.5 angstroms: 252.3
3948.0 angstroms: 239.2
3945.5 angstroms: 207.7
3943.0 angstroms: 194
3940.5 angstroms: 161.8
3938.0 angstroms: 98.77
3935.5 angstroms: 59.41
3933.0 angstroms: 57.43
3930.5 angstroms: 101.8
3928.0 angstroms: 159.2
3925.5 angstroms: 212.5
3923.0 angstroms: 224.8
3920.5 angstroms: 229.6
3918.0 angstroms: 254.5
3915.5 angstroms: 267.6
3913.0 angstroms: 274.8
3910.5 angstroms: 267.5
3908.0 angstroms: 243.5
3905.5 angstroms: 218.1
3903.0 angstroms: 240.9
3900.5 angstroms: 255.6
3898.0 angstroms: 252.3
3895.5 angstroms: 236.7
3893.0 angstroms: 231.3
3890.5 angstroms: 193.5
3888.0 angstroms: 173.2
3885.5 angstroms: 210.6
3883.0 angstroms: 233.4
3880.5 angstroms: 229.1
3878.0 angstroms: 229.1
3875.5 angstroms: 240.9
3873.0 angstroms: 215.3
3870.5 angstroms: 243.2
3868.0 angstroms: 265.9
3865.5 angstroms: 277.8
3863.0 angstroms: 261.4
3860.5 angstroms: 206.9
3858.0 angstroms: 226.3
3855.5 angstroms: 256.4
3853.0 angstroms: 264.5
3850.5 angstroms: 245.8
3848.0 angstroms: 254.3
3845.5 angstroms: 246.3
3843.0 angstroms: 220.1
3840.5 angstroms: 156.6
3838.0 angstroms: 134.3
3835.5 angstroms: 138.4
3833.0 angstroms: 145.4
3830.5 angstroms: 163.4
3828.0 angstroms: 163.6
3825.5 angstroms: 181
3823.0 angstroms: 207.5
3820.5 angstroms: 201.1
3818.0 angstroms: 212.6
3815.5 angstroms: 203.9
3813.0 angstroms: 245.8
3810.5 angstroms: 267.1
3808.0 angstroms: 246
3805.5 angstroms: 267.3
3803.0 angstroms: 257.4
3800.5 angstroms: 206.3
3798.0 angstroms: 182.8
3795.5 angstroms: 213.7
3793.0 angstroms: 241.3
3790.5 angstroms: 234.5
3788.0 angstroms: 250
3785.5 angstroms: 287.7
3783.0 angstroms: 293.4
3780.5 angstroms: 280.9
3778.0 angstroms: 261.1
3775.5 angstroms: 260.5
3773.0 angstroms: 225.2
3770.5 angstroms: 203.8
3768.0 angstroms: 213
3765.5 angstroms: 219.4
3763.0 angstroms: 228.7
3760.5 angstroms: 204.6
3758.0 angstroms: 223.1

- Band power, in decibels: 33.3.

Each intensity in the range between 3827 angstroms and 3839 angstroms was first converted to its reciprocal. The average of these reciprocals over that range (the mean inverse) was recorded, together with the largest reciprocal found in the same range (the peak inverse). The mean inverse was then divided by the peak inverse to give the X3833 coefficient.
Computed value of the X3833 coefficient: 0.91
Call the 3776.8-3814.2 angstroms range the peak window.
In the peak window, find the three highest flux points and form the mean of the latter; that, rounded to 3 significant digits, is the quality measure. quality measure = 287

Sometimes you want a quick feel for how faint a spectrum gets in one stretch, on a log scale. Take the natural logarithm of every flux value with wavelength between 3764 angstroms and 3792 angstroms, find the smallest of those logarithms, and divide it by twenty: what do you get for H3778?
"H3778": 0.266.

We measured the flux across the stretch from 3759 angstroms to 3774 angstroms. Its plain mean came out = 216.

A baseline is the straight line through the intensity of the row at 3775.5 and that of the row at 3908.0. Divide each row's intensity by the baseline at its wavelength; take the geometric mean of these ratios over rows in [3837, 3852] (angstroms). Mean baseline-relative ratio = 0.81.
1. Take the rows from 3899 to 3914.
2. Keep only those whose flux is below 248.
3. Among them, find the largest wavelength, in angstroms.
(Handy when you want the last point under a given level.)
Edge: 3908.0 angstroms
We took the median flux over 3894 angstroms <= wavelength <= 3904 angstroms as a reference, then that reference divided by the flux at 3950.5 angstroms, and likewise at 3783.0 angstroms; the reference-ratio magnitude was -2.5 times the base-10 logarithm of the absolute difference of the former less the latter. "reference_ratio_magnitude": 2.2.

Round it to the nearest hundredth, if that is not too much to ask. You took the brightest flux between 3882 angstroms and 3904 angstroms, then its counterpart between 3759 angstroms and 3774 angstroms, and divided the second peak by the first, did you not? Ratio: 0.89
